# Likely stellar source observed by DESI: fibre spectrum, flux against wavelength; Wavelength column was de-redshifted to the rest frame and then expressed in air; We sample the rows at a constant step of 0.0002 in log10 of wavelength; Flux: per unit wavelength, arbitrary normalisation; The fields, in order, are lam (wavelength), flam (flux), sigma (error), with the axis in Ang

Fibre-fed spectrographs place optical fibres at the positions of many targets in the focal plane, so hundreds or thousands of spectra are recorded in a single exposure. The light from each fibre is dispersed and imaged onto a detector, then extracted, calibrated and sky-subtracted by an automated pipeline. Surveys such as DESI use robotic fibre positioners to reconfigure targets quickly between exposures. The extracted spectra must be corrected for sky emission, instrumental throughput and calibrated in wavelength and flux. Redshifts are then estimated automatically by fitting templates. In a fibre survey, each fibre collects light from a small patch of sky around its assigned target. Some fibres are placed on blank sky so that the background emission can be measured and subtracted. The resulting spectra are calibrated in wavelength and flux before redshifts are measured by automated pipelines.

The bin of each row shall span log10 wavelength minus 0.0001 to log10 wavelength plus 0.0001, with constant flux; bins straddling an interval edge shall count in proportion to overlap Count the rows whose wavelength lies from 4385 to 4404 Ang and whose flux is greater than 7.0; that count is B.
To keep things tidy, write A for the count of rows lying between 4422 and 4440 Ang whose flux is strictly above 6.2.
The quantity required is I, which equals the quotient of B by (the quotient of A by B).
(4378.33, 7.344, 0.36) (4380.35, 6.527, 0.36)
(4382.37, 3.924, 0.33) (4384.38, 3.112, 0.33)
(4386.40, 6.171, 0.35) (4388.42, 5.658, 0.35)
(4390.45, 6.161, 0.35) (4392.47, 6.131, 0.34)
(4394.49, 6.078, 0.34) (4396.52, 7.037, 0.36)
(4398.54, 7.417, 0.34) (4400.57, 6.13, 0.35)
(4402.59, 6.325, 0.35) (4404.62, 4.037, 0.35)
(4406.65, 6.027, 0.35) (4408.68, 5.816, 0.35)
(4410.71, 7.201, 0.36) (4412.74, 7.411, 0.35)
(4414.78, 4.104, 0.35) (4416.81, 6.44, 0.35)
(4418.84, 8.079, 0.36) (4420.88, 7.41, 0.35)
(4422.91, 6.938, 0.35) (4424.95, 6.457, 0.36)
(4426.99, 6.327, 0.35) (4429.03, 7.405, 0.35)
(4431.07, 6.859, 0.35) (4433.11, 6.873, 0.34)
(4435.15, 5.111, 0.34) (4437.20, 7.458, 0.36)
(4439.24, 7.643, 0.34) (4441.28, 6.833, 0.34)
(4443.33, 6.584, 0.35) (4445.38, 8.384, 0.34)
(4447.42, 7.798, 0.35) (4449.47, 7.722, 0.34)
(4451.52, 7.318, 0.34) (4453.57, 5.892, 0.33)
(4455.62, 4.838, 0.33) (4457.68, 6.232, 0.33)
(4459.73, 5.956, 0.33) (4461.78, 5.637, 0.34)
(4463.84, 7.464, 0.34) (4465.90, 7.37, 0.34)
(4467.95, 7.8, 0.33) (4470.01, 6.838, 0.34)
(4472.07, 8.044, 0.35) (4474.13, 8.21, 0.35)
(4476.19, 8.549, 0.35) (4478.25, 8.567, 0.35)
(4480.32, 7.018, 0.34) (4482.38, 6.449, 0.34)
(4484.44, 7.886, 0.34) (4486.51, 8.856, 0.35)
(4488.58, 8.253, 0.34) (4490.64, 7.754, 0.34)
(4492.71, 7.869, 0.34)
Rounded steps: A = 8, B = 2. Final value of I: 0.5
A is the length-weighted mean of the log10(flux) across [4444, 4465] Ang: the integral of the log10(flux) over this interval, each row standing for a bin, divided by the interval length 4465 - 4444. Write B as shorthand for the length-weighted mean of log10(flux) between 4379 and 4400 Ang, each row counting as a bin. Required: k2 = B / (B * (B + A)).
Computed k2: 0.634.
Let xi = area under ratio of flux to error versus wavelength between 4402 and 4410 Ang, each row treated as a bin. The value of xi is 127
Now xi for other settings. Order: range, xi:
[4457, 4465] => 151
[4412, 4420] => 147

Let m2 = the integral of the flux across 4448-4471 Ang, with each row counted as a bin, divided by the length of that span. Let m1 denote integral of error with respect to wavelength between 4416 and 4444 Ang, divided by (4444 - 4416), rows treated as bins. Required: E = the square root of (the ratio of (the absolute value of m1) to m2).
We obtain 0.229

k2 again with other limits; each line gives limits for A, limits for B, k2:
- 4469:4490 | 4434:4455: 0.576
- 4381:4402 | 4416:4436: 0.632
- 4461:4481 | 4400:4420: 0.604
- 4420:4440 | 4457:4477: 0.593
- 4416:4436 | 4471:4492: 0.578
